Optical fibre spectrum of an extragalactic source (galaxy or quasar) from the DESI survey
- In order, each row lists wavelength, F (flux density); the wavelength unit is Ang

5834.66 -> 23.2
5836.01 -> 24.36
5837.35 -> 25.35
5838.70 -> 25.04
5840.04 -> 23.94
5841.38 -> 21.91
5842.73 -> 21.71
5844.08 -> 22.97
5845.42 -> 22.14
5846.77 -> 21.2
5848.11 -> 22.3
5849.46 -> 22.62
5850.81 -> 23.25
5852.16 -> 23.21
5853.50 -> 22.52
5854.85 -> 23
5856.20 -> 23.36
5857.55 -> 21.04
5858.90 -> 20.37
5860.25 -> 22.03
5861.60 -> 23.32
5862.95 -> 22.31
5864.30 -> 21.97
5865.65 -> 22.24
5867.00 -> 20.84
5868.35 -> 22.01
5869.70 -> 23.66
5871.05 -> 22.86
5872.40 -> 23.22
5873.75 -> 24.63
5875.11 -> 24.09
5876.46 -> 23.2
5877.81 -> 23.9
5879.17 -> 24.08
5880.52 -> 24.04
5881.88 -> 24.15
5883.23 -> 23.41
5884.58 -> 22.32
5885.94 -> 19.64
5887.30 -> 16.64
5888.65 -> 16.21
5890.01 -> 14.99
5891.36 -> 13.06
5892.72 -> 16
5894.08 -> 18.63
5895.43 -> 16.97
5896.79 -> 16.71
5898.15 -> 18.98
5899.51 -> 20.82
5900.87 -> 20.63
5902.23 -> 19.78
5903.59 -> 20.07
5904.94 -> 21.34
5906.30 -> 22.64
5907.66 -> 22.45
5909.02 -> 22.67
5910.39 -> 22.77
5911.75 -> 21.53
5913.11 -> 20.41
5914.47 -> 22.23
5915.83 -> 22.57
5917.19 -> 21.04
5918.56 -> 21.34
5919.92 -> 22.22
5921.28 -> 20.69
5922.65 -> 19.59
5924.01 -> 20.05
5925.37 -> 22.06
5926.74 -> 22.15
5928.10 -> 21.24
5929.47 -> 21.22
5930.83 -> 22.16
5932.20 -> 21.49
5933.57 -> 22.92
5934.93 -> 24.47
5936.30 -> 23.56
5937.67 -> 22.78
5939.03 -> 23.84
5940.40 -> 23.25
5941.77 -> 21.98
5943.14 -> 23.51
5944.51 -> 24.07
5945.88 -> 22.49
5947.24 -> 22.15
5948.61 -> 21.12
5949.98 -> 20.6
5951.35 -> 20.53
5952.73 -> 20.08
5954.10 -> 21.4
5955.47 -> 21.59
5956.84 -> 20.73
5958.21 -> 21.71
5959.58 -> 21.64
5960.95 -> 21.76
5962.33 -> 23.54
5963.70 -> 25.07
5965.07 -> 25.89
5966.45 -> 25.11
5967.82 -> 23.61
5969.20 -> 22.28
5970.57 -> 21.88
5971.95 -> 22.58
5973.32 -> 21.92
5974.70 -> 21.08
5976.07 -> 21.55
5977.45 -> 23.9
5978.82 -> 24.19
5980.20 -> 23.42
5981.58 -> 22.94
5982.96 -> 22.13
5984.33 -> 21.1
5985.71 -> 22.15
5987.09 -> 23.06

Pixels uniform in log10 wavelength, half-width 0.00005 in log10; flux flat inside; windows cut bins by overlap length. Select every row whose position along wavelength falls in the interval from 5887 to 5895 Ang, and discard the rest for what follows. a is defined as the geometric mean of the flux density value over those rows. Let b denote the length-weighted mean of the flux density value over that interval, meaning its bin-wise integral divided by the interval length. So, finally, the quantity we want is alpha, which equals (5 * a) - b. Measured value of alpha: 63.2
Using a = 15.8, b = 15.9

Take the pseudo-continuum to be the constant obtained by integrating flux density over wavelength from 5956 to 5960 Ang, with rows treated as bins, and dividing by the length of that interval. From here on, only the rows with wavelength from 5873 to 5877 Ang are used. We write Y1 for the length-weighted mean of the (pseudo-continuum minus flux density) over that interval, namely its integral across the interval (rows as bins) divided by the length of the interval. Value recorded -2.6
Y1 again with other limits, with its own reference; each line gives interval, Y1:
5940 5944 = -1.6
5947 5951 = 0.2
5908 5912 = -1.0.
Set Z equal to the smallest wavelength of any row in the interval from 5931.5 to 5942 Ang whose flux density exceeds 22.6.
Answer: 5933.57 Ang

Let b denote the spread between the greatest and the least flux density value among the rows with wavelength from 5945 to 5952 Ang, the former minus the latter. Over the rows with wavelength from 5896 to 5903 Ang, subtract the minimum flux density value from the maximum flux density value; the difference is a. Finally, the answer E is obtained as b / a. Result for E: 0.48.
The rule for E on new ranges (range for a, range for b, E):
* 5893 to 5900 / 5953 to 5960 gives 0.24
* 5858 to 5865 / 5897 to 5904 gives 0.62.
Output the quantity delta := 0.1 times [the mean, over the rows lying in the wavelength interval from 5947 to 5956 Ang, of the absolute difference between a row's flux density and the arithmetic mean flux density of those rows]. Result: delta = 0.057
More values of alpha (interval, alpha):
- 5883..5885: 91.4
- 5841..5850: 88.5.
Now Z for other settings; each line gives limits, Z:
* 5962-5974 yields 5962.33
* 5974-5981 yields 5977.45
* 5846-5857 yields 5849.46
